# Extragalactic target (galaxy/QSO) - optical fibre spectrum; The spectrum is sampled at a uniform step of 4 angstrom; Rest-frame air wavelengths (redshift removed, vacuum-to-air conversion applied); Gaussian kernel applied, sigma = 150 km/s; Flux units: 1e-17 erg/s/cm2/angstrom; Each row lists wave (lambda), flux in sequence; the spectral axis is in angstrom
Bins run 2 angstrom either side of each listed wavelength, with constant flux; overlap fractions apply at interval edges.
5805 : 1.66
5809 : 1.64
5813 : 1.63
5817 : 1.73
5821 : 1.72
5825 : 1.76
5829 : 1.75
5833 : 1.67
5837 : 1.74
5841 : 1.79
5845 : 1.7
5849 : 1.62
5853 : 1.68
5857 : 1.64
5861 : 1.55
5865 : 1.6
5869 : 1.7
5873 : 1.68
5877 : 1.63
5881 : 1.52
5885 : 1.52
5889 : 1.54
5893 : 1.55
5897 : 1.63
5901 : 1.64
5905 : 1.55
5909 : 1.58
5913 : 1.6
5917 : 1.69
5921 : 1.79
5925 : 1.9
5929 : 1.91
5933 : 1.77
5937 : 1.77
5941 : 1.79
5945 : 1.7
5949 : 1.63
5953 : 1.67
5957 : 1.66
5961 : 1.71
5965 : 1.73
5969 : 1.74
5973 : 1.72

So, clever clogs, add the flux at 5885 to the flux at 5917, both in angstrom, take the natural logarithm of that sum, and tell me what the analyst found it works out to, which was 1.17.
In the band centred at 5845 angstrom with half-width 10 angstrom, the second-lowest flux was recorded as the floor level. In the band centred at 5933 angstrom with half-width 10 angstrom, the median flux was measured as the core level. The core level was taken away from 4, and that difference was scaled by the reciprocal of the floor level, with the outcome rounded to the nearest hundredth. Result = 1.32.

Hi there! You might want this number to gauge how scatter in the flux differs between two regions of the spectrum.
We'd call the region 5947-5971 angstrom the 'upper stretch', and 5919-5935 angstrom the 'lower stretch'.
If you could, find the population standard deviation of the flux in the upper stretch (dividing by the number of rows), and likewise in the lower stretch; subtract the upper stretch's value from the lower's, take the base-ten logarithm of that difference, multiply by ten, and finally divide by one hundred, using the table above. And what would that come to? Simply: -0.163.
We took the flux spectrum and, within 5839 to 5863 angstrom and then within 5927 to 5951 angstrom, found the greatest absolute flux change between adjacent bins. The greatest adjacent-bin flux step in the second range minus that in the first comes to 0.050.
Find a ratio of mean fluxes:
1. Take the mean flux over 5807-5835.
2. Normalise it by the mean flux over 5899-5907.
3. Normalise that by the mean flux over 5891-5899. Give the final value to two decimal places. 0.67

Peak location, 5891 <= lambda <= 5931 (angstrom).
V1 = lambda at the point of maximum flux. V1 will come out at 5929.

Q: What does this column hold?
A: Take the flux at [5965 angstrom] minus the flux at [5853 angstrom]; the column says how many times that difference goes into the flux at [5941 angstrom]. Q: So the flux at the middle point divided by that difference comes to 36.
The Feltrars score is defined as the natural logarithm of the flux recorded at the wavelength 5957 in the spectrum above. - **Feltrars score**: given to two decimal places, 0.51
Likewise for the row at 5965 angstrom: 0.55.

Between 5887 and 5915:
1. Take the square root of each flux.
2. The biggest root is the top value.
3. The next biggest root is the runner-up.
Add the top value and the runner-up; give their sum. 2.56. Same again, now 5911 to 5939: 2.76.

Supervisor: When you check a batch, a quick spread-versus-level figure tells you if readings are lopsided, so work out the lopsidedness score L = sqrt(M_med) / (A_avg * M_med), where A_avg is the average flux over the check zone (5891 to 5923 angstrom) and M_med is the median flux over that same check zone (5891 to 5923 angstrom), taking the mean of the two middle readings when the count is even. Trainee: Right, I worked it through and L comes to 0.48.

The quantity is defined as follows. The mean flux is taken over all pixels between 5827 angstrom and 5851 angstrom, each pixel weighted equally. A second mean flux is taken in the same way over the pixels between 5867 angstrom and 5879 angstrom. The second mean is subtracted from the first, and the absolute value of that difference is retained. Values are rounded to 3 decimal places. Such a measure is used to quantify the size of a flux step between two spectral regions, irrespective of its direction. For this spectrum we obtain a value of 0.042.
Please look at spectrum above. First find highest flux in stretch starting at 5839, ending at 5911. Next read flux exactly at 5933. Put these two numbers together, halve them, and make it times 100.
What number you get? 178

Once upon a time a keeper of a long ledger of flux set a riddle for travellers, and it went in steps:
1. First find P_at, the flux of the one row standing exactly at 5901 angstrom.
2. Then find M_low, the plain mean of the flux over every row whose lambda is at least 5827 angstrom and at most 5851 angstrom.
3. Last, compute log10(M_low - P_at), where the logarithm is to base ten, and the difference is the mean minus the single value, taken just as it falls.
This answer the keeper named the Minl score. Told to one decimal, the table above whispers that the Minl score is -1.1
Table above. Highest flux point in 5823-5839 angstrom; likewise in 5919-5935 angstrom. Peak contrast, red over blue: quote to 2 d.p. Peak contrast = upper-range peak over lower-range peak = 1.09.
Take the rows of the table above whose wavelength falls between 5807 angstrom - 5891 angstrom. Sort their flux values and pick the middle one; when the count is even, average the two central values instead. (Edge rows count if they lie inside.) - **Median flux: 1.67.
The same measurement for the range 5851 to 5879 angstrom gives 1.64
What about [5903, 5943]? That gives 1.77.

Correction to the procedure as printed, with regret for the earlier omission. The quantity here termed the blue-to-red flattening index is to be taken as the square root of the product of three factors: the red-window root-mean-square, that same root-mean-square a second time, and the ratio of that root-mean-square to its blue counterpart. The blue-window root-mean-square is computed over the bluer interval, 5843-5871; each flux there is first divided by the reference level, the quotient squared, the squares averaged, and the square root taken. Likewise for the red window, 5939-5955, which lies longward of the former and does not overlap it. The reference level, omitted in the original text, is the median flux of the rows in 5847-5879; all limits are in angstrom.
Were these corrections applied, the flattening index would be 1.06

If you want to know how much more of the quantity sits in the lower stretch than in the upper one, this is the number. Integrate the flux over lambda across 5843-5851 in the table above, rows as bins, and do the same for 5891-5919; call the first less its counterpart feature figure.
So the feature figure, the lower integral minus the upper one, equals -32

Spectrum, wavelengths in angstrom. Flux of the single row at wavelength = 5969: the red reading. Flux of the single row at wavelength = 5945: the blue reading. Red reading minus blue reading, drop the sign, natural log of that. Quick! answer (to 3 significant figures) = -3.22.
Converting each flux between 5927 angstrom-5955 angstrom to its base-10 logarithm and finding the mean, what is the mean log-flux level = 0.242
